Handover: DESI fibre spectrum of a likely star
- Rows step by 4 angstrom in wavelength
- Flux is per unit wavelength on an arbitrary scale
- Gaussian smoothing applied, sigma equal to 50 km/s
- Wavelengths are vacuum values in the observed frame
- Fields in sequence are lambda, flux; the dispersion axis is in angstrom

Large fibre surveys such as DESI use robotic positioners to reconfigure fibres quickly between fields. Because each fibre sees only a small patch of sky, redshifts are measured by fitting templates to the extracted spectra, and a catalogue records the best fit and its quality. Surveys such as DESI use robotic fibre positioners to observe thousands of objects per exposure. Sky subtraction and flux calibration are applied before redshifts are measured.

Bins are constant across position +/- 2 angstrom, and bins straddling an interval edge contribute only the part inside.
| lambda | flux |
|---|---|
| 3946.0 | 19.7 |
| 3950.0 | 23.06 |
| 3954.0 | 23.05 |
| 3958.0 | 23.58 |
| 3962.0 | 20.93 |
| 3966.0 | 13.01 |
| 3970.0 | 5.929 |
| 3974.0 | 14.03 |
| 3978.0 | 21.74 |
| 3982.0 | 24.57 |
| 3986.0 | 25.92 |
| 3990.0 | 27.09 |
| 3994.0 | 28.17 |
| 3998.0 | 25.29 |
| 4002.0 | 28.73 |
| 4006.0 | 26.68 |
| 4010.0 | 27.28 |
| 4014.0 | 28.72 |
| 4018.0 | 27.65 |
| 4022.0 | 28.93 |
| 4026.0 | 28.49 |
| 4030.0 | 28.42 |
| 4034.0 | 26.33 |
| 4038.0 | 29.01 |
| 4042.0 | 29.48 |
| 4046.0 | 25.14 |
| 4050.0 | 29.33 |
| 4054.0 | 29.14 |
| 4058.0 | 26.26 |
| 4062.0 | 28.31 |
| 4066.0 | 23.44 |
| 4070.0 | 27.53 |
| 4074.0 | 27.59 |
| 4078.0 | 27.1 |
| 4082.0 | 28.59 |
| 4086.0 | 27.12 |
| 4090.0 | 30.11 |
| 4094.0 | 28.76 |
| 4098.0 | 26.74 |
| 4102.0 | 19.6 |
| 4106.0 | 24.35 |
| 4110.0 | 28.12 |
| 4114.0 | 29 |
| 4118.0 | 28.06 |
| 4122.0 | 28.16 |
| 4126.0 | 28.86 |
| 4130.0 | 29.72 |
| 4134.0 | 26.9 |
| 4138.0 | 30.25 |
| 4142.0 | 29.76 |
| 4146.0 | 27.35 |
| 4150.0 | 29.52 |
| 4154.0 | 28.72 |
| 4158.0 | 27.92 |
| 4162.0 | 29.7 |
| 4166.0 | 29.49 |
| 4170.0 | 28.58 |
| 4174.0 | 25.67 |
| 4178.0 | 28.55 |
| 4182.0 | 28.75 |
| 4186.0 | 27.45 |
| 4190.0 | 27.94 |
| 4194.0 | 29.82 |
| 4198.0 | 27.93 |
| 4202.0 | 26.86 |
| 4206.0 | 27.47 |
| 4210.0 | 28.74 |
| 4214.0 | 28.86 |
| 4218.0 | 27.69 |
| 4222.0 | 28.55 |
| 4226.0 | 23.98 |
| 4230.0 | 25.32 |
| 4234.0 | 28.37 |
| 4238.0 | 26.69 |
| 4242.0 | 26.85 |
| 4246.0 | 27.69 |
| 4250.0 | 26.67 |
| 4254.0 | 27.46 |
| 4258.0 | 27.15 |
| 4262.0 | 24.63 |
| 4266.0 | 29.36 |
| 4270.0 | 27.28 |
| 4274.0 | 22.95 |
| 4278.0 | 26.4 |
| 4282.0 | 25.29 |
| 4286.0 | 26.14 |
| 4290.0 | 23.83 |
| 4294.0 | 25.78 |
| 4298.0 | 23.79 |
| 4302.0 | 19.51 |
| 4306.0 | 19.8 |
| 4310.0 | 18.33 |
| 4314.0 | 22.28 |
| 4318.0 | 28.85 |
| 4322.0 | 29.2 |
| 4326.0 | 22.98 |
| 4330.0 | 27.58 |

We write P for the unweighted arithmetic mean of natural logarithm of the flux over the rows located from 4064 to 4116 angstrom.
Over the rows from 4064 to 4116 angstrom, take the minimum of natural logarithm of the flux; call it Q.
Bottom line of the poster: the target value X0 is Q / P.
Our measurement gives 0.907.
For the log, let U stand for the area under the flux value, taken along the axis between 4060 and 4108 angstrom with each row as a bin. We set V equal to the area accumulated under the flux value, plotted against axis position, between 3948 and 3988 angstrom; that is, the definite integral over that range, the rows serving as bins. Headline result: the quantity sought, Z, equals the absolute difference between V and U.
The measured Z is 494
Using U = 1277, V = 783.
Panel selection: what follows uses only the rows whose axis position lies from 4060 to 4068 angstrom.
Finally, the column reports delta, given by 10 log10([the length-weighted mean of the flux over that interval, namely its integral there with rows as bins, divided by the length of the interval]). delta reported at 14.1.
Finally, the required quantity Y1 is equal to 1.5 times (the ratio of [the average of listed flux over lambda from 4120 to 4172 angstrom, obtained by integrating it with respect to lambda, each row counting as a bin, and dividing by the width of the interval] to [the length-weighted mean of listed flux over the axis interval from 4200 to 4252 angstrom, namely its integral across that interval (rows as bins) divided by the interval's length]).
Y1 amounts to 1.59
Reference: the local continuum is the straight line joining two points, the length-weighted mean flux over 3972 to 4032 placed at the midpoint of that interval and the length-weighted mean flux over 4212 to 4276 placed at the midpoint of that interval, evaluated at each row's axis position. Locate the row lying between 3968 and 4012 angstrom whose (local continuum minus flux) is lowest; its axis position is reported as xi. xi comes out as 4002.0 angstrom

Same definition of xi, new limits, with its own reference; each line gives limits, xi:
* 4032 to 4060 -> 4042.0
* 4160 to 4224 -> 4194.0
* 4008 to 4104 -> 4090.0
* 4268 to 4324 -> 4322.0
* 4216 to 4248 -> 4222.0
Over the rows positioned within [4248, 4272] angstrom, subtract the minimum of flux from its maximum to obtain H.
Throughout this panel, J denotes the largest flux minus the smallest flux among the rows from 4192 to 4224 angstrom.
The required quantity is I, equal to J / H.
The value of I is 0.6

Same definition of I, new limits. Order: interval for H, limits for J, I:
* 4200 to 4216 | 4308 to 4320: 5.3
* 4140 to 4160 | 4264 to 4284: 2.7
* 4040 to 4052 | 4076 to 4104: 2.4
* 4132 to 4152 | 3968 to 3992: 6.3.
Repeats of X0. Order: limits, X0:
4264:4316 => 0.919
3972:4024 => 0.817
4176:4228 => 0.955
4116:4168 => 0.980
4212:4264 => 0.965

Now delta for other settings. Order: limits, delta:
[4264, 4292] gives 14.1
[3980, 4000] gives 14.2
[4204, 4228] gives 14.4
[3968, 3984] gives 12.2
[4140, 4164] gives 14.6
